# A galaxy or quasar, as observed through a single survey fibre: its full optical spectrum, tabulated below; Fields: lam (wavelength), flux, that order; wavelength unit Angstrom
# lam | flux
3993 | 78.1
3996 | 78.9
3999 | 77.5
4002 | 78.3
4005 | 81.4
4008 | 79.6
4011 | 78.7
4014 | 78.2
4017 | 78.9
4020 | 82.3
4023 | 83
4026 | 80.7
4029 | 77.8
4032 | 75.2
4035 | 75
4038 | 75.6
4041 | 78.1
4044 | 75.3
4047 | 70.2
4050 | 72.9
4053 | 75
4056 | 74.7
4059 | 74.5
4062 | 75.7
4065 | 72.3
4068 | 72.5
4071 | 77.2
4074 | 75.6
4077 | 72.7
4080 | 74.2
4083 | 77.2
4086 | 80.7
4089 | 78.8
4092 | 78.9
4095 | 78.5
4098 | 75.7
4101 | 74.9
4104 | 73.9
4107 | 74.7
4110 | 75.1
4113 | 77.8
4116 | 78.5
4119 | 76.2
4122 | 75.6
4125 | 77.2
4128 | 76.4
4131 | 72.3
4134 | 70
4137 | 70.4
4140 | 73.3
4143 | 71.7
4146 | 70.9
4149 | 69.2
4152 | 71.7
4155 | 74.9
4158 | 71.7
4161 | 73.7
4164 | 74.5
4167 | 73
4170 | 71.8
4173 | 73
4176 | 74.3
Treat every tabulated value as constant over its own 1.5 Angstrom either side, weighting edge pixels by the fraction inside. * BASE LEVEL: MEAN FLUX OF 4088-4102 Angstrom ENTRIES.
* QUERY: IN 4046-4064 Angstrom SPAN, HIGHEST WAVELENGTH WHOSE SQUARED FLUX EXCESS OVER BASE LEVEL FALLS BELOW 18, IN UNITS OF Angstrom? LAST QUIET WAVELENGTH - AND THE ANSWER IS 4062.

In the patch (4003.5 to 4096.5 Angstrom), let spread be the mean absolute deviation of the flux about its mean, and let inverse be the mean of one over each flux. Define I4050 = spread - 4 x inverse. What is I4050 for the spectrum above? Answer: 2.6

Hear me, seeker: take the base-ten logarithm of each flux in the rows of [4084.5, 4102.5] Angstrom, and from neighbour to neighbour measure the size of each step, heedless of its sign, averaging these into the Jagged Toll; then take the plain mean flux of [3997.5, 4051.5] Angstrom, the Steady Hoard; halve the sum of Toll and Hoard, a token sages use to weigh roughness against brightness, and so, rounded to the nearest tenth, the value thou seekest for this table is 38.9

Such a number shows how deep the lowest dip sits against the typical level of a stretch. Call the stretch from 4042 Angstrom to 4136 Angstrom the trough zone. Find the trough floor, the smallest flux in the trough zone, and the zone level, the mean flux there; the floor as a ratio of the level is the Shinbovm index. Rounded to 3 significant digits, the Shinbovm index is 0.929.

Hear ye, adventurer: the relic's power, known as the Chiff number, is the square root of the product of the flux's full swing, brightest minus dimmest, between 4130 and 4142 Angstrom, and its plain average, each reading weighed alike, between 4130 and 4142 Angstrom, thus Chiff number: 15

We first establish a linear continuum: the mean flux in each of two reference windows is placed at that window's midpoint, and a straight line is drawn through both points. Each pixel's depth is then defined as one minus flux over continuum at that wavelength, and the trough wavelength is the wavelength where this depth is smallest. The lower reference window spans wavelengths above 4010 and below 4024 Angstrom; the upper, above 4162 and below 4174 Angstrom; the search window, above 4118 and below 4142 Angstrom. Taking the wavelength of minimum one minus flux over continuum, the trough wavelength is 4125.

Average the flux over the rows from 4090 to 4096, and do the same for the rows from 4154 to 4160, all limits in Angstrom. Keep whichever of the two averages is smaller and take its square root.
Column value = 8.56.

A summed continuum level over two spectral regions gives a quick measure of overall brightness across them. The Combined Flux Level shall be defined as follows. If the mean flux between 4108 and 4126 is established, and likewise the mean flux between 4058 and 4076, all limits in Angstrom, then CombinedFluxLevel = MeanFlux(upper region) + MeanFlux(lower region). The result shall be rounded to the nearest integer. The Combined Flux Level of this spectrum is 151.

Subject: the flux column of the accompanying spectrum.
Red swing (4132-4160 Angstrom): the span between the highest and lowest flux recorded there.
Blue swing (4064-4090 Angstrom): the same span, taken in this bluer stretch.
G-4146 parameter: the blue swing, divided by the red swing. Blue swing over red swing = 1.5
